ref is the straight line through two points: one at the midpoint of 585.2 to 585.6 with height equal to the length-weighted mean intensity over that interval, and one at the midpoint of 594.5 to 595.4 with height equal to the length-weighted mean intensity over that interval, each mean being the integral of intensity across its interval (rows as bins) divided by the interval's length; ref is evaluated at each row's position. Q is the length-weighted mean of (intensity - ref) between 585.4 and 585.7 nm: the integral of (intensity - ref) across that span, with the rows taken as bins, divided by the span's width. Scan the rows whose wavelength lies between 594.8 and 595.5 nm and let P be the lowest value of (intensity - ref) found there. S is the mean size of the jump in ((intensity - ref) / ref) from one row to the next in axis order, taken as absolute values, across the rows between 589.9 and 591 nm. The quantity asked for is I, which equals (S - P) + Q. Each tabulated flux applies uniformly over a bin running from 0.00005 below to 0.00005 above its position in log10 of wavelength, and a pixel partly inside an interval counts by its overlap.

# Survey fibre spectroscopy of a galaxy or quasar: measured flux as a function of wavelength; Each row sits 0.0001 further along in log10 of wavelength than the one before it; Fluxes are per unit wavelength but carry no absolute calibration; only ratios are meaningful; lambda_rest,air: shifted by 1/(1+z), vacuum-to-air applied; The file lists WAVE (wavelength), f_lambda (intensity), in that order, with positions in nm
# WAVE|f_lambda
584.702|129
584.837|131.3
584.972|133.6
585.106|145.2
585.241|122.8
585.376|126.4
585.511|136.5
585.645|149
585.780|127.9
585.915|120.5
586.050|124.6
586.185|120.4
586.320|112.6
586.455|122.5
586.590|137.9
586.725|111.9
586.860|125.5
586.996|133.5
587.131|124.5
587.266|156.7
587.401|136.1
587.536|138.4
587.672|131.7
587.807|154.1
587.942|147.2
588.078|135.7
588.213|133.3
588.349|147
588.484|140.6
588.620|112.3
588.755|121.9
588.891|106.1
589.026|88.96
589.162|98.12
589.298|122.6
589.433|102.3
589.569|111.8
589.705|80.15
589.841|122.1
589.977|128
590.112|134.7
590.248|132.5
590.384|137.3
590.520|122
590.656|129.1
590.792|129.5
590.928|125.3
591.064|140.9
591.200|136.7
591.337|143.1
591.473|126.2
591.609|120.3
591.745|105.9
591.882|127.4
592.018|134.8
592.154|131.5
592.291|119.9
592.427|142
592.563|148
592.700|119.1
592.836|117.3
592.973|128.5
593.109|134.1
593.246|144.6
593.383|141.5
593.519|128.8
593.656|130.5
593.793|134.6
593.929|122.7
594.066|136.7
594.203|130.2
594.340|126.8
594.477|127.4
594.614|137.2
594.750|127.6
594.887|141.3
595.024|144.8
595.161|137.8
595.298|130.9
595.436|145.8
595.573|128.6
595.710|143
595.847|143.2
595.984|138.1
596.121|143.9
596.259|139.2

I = 16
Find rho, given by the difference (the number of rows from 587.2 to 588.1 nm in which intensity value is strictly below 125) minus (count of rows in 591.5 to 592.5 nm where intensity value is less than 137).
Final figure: -6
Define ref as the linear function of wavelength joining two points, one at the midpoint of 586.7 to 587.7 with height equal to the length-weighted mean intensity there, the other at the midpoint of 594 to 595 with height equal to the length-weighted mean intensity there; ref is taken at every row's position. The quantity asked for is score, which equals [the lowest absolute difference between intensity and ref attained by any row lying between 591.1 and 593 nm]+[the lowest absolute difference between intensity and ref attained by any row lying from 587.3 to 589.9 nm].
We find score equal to 1.8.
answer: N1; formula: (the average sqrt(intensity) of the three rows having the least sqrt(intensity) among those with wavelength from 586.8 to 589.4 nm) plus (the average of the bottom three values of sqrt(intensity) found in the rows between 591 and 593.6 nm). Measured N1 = 20.6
